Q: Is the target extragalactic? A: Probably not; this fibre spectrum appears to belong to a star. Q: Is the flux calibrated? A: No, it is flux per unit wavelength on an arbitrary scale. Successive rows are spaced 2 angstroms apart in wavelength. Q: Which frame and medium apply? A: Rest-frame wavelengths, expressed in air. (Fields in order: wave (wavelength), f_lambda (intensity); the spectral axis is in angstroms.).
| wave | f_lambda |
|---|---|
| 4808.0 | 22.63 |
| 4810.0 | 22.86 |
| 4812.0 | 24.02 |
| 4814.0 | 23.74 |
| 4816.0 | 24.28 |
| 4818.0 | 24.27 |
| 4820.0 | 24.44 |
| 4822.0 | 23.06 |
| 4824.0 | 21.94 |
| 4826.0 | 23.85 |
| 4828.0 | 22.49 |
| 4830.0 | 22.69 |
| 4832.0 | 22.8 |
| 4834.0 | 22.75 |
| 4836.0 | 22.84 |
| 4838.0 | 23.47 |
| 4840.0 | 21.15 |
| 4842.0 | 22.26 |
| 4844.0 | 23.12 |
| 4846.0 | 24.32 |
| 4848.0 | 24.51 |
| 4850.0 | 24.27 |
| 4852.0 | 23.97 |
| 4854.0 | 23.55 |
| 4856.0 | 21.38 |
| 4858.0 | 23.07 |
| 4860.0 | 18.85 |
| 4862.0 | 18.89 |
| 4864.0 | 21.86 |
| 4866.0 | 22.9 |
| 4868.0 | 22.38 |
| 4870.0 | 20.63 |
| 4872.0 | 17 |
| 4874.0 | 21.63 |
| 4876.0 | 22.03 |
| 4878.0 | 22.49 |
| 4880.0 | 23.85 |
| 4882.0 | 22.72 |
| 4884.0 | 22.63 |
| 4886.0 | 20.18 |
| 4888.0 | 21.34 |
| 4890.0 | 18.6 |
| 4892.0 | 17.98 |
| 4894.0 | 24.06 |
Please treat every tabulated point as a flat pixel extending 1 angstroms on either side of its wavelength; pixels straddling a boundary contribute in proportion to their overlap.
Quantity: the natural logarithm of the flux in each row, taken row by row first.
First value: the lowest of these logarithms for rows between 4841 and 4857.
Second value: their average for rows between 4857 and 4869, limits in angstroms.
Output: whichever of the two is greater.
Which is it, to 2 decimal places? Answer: 3.06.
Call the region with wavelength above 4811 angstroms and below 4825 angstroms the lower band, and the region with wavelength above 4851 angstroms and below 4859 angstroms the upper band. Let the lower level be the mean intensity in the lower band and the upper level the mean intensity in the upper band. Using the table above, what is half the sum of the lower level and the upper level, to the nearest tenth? 23.3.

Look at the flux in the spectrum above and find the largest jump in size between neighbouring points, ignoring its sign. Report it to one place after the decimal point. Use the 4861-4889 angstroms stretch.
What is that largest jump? 4.6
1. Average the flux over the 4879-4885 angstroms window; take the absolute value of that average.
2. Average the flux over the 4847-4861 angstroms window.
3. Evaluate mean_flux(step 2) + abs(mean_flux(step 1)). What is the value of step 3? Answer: 45.9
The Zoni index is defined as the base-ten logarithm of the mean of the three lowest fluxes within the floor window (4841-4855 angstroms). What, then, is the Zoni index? 1.36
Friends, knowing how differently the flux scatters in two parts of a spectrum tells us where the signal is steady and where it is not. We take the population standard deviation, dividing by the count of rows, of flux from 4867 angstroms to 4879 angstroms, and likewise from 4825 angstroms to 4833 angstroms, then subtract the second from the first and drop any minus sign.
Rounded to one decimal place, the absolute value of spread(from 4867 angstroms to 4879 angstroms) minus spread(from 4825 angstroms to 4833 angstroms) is 1.4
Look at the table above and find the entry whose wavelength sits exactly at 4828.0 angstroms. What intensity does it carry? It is 22.49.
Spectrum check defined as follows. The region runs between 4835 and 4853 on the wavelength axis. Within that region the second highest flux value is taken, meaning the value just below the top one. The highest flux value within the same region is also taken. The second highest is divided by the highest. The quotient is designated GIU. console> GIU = 0.992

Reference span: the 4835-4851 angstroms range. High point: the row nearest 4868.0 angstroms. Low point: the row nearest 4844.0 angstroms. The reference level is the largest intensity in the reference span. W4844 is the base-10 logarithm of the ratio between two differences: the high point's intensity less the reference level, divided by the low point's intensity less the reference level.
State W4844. 0.2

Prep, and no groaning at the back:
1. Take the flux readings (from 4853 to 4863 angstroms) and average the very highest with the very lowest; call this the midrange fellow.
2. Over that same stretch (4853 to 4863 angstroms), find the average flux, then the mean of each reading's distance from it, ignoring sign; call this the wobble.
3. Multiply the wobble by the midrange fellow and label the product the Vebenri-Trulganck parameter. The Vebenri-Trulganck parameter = 39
